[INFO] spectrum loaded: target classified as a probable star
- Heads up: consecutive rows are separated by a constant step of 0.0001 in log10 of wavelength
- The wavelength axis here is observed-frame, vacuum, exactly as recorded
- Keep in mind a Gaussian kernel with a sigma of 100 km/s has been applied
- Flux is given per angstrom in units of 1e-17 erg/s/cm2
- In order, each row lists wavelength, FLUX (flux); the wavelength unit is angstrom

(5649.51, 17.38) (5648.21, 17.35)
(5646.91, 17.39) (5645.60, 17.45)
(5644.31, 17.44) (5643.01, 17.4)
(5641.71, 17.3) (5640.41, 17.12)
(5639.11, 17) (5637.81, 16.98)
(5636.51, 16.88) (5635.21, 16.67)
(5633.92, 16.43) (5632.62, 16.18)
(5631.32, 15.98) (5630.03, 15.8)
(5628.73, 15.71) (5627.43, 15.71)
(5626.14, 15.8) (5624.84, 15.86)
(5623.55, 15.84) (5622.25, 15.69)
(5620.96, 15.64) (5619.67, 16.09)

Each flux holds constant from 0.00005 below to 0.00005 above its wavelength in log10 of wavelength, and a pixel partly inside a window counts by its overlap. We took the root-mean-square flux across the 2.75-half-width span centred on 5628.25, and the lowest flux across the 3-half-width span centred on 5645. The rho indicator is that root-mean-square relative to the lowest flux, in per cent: 91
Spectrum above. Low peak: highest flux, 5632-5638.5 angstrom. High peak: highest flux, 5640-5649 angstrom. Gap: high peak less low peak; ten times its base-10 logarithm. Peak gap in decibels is -3.3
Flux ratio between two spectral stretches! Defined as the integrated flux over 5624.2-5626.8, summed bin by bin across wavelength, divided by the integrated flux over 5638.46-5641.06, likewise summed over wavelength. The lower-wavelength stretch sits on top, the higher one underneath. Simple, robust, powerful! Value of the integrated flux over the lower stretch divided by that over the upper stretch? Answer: 0.93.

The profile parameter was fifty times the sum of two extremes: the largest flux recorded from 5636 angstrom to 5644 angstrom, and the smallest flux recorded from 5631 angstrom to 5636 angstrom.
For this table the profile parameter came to 1669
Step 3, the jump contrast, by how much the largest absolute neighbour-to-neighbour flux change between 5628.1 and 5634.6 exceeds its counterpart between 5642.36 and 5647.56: 0.19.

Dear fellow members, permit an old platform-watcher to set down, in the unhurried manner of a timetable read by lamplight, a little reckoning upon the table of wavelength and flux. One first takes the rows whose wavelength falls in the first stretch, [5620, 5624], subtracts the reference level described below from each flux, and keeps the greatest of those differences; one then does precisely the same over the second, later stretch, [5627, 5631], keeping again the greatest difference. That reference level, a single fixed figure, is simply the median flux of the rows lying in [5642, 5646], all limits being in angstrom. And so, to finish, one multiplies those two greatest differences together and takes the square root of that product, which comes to 1.6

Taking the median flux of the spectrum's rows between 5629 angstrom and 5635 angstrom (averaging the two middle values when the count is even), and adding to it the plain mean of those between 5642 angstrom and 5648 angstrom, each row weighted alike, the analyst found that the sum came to 33.5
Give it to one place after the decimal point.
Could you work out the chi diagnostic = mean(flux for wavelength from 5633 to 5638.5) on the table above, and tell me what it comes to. 16.7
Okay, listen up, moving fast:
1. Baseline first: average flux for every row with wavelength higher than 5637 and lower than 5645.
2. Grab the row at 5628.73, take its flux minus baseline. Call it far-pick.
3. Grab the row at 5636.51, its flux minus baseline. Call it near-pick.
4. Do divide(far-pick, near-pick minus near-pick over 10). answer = 5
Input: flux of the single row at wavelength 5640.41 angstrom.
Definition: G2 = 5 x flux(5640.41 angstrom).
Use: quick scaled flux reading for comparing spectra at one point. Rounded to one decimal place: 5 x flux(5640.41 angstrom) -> 85.6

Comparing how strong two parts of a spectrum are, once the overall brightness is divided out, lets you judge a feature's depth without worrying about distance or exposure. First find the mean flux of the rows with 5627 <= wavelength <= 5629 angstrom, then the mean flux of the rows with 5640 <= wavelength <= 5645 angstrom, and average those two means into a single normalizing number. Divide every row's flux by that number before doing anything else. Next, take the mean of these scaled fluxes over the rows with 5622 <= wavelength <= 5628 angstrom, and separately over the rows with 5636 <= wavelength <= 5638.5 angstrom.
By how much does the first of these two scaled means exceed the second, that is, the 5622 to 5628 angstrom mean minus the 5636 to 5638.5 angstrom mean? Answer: -0.07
